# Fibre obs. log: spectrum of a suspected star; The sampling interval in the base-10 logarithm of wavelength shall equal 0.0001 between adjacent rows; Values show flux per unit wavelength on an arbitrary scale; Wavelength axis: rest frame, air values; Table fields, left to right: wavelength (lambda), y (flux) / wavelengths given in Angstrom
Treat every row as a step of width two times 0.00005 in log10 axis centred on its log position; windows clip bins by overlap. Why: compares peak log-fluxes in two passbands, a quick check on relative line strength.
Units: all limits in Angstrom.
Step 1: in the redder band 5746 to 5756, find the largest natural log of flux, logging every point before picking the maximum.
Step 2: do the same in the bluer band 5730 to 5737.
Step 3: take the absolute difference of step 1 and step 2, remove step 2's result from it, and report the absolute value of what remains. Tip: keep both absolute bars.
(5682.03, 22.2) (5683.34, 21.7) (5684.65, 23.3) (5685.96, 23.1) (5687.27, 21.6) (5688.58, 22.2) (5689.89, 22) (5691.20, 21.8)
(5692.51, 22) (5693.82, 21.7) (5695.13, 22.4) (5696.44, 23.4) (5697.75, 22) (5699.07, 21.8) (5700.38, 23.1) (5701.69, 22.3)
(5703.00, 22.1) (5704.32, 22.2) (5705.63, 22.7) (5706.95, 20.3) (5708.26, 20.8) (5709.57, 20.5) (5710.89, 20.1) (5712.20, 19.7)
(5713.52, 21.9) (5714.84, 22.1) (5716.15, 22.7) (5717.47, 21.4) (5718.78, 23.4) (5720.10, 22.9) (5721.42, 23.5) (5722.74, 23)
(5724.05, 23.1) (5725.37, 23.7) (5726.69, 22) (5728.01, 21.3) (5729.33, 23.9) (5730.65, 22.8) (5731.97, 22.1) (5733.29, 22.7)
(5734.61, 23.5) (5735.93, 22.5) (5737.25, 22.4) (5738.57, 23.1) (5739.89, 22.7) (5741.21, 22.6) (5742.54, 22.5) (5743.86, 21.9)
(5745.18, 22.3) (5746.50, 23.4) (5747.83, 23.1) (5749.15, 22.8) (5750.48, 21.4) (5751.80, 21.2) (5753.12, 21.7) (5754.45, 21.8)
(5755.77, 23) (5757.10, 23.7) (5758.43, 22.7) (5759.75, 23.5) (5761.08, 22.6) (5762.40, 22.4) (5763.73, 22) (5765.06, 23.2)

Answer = 3.15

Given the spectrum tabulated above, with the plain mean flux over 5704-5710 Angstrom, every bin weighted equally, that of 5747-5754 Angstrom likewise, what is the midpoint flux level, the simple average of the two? 21.7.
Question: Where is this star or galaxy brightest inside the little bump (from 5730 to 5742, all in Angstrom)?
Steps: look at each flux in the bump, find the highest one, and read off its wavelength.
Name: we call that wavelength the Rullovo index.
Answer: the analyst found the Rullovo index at 5734.61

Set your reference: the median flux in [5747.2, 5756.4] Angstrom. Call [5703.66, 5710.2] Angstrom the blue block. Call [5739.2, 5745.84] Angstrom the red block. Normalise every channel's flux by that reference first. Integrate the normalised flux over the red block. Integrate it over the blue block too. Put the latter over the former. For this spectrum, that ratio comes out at 0.94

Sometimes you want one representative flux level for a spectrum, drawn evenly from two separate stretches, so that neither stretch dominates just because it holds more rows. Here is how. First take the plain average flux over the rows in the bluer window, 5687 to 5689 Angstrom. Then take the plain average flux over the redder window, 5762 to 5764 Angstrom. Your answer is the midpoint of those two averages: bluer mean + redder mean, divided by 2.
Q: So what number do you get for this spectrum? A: 22.0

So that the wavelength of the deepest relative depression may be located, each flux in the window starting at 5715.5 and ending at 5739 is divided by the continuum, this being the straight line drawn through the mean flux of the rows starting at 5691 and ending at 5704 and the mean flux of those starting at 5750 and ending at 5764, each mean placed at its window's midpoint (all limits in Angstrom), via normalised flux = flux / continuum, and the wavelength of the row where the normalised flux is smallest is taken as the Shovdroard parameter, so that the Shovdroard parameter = 5728.01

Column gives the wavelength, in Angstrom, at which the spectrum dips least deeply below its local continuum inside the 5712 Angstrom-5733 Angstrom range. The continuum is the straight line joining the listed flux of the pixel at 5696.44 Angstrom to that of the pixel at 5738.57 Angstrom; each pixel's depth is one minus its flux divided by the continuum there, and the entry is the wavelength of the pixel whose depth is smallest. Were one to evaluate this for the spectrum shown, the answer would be 5729.33 Angstrom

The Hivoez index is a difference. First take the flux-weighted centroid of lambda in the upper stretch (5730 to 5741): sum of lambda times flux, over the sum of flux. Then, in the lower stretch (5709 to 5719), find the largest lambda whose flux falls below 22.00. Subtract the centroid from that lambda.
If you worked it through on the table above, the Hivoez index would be -17.8 Angstrom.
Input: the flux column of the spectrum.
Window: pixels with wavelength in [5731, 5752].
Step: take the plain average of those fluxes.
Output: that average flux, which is 22.5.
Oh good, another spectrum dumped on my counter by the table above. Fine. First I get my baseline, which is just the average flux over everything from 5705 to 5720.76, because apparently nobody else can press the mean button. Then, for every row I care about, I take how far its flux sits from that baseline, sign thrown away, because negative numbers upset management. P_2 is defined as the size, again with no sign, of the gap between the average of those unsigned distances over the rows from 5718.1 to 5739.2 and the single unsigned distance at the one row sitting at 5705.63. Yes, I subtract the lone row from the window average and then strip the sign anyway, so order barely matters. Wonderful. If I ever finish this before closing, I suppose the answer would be 0.20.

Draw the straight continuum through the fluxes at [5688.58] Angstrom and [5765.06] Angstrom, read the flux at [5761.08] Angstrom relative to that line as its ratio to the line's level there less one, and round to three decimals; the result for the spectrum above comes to -0.024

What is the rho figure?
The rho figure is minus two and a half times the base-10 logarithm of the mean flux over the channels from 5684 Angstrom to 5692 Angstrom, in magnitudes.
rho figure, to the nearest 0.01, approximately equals -3.37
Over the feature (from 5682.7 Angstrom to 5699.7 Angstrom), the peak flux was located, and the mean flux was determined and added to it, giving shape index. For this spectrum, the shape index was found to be 45.6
